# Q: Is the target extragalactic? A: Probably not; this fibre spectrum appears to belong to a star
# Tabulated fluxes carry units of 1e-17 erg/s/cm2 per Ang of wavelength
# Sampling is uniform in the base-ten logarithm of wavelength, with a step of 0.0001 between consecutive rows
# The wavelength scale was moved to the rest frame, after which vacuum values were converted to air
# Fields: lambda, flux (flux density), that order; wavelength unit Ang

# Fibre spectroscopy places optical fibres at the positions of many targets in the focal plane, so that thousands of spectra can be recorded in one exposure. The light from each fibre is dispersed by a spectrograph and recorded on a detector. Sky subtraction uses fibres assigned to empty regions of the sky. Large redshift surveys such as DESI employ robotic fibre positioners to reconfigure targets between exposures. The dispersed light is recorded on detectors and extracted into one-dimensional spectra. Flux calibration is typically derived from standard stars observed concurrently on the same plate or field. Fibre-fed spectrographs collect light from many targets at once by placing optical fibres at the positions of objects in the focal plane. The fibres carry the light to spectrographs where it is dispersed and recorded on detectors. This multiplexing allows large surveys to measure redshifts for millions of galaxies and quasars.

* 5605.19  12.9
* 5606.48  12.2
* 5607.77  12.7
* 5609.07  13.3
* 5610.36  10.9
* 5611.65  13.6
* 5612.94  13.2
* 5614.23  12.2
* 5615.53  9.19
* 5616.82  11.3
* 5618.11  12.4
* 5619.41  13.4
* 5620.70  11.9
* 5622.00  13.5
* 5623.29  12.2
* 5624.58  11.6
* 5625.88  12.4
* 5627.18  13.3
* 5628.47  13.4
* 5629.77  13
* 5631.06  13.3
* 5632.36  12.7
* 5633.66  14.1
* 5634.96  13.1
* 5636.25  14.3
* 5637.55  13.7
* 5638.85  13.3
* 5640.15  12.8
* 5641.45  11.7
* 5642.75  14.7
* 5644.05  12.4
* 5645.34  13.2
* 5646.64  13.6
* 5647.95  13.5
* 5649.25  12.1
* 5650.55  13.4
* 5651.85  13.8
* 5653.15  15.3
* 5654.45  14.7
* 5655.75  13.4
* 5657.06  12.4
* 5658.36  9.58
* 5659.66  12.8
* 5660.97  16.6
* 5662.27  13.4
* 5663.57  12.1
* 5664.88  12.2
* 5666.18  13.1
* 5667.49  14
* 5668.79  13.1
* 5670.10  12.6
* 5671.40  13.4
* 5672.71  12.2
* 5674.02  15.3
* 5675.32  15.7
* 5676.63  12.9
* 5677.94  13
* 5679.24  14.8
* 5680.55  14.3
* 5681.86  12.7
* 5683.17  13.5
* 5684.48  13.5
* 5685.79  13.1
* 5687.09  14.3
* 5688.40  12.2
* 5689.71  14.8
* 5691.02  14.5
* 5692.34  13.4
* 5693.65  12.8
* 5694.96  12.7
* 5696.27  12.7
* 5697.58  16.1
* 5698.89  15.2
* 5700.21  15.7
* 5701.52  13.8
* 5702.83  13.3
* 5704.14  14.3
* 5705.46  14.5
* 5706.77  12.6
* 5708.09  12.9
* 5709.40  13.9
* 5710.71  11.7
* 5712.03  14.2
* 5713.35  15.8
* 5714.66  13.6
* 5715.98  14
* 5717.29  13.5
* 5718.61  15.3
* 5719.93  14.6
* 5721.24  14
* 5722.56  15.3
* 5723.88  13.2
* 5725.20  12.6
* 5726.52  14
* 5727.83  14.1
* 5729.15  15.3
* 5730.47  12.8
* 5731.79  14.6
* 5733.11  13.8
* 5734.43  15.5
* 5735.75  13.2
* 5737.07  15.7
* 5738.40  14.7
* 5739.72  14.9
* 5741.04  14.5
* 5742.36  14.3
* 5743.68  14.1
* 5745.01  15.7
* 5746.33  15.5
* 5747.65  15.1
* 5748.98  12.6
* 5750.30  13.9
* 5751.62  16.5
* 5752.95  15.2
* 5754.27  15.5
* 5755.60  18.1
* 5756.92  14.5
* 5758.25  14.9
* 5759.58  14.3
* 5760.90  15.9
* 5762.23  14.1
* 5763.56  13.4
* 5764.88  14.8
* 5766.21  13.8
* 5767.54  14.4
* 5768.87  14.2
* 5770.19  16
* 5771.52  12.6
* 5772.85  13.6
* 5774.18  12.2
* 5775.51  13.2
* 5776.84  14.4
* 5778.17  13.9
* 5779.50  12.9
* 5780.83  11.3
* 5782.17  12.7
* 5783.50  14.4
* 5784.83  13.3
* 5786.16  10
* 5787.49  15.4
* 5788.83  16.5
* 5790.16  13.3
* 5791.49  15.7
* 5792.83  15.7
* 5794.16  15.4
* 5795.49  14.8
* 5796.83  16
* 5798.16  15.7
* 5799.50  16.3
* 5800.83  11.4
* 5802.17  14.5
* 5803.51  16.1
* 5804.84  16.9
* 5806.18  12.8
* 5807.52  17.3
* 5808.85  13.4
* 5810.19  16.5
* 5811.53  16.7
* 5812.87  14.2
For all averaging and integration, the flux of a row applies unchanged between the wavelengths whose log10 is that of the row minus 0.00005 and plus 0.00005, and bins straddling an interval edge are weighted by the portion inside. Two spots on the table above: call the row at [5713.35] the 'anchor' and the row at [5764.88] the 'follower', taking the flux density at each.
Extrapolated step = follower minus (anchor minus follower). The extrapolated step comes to 13.8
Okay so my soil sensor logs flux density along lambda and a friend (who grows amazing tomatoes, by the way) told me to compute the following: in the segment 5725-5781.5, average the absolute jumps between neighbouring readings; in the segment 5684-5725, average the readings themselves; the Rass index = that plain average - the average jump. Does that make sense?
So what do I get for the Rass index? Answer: 12.6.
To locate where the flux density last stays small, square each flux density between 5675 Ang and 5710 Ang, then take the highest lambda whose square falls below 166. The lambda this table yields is 5706.77 Ang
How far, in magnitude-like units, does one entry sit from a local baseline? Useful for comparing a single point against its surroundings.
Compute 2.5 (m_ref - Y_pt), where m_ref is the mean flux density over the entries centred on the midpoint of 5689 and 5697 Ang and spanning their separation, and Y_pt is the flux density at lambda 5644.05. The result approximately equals 2.7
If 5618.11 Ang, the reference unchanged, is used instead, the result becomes 2.7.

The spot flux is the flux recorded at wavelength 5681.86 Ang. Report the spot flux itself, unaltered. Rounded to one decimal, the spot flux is 12.7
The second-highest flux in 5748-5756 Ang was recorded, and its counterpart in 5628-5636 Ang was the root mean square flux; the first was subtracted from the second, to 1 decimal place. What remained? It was -3.2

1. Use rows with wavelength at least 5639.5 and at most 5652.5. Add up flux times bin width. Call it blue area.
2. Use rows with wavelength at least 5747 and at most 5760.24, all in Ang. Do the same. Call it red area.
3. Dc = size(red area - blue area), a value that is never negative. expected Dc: 29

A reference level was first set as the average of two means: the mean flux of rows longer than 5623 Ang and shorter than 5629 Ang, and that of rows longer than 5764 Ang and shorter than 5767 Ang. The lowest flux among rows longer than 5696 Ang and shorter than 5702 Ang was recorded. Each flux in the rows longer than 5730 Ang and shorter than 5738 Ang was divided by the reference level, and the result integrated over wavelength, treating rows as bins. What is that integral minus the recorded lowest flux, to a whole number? -4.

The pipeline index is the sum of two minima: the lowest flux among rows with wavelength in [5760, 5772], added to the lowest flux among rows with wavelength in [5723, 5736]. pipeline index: 25.2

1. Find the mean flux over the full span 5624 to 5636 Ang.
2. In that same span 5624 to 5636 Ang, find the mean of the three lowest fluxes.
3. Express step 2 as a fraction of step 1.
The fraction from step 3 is 0.94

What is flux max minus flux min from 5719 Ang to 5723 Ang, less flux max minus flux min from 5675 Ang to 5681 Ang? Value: -1.5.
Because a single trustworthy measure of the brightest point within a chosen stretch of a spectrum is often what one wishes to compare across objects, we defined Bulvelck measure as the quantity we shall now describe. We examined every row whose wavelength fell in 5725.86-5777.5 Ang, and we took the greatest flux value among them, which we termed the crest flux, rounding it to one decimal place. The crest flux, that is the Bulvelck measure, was 18.1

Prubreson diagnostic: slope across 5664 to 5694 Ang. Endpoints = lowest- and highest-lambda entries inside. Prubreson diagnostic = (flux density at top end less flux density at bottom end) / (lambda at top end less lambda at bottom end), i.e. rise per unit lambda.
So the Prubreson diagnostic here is 0.02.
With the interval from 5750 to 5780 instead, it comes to -0.03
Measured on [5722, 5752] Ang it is 0.04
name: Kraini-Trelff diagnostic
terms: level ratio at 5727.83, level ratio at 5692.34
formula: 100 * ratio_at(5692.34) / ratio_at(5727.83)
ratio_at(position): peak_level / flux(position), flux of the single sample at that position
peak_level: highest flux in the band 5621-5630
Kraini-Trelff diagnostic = 105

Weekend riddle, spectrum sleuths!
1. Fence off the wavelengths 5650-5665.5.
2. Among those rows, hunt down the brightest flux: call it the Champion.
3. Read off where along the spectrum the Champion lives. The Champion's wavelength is 5660.97 Ang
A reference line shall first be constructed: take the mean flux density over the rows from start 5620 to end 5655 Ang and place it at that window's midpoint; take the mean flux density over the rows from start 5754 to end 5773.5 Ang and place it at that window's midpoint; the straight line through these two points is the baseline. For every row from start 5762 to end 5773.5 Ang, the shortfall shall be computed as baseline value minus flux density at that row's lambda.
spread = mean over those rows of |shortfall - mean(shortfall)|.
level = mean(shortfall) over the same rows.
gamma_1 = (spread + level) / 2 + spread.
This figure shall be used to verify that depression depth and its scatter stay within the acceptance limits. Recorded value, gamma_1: 1.32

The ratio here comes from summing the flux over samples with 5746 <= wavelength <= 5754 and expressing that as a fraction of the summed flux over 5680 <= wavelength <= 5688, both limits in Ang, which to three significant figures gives 1.09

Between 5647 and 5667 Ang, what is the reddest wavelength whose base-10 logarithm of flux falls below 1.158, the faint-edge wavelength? 5666.18 Ang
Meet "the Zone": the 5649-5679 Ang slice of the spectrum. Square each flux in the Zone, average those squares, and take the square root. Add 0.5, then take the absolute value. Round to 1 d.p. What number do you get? 13.9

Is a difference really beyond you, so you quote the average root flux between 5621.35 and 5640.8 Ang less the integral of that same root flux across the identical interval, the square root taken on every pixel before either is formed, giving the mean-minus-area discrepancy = -66.8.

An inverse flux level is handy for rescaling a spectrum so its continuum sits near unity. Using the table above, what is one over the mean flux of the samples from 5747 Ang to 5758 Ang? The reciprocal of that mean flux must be 0.066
